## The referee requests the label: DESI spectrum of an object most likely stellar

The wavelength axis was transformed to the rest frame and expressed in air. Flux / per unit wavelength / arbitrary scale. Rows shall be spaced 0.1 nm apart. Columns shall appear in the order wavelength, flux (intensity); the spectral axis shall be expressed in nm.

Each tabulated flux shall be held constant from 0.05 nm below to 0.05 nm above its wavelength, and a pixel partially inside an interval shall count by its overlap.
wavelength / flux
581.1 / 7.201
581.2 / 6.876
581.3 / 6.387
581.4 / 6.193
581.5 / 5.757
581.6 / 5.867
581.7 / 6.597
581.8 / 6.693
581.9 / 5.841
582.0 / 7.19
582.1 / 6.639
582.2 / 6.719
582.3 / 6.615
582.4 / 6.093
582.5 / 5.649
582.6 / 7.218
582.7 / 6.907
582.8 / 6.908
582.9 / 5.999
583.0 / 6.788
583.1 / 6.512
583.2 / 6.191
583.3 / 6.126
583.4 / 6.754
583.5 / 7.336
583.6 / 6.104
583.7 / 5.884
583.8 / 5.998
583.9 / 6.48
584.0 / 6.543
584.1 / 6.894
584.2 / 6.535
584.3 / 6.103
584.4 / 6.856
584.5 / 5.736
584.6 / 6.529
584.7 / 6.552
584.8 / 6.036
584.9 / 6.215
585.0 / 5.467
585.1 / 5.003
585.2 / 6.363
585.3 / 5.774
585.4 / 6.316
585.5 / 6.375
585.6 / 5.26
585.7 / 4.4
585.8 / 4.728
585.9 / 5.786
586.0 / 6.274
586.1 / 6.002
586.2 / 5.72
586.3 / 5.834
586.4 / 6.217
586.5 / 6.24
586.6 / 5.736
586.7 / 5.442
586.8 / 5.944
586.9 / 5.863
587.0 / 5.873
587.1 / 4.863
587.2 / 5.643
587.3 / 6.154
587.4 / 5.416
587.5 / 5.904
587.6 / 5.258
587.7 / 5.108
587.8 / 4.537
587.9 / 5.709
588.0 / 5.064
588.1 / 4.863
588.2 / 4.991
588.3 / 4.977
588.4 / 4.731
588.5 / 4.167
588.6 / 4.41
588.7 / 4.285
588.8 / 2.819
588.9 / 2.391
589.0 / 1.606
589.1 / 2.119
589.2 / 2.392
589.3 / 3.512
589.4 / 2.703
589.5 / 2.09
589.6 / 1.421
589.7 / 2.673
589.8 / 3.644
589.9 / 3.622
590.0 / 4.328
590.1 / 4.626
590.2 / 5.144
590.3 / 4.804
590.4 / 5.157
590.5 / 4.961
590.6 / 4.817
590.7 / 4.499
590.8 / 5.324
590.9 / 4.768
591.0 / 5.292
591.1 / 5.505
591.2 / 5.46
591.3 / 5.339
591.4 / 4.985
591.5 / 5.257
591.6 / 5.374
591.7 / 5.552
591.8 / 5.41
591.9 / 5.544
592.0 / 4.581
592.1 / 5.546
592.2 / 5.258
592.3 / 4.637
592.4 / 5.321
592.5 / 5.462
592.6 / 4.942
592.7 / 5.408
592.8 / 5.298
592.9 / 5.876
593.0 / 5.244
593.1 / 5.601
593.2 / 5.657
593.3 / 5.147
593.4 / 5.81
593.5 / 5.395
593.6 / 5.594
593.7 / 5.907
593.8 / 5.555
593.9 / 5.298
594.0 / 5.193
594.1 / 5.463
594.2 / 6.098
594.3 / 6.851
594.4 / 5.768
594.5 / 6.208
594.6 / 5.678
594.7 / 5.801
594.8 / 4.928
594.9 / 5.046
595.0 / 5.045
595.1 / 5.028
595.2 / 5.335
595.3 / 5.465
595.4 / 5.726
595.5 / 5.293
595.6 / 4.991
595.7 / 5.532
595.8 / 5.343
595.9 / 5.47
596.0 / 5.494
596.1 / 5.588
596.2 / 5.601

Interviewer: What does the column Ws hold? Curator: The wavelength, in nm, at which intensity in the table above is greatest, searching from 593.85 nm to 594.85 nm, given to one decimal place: 594.3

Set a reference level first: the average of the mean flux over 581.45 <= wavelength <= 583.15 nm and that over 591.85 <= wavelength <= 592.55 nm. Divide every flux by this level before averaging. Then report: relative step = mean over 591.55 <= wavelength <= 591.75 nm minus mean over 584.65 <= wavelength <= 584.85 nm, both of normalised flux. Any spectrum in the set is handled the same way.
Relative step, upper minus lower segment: -0.14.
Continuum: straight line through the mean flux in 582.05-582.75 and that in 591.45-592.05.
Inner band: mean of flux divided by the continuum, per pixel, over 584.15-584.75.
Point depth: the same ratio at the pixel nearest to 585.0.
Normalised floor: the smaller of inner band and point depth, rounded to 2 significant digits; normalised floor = 0.88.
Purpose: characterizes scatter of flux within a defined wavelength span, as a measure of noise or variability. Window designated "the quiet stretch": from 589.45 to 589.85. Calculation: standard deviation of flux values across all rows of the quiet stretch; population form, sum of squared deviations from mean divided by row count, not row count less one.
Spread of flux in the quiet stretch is 0.82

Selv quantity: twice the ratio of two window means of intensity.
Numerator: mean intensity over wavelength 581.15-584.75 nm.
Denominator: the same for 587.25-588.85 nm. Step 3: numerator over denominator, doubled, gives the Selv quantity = 2.63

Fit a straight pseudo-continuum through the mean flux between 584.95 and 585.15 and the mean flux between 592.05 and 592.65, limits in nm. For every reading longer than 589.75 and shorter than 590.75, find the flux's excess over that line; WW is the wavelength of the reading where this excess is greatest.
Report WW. 590.4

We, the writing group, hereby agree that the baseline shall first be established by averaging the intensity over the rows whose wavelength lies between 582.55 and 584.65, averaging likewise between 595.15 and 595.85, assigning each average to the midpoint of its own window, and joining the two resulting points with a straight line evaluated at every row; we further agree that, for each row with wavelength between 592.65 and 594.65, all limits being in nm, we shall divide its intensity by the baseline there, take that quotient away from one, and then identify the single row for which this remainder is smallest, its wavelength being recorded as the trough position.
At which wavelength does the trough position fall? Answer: 594.3 nm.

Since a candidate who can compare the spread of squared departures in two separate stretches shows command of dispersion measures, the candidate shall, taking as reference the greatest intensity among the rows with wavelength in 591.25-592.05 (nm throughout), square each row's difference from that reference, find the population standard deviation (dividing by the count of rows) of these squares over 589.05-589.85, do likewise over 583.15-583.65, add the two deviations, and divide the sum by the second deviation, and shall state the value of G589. 4.7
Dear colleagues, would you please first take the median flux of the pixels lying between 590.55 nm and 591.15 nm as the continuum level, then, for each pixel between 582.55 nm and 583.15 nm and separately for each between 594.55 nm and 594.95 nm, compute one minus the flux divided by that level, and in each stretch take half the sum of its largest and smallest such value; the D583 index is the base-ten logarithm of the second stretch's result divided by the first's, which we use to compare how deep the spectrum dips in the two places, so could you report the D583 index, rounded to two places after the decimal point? -0.70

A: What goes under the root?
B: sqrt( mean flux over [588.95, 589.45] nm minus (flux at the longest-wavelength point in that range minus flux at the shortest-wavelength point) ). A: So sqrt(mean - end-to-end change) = 1.17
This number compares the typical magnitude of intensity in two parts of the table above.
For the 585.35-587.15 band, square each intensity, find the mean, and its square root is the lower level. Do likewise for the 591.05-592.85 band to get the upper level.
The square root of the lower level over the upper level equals 1.04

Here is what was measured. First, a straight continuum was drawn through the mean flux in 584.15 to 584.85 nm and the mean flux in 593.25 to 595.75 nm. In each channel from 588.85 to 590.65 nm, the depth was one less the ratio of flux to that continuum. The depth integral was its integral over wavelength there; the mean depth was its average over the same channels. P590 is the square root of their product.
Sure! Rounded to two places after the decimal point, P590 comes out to 0.56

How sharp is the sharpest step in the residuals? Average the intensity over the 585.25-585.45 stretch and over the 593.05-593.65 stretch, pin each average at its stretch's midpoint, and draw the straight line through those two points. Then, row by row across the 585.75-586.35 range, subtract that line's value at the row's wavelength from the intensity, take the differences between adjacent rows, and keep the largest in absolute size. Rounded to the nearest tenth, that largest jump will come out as 1.1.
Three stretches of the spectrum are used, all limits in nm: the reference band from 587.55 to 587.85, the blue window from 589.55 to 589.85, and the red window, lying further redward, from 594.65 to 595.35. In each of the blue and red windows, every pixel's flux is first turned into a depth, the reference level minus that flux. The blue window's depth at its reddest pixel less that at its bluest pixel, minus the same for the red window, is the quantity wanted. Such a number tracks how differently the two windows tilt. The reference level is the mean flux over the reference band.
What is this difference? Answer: -2.6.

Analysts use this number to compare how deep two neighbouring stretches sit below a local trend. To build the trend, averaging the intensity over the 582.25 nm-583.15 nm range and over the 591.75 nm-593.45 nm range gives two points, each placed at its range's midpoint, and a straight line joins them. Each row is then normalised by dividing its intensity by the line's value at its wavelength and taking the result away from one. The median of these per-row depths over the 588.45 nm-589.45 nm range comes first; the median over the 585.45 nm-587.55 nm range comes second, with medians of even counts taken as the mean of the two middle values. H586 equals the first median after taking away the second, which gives 0.478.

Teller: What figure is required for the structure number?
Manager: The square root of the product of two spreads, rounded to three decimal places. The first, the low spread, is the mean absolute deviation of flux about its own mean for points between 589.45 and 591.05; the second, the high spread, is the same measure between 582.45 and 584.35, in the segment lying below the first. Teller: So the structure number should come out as 0.606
